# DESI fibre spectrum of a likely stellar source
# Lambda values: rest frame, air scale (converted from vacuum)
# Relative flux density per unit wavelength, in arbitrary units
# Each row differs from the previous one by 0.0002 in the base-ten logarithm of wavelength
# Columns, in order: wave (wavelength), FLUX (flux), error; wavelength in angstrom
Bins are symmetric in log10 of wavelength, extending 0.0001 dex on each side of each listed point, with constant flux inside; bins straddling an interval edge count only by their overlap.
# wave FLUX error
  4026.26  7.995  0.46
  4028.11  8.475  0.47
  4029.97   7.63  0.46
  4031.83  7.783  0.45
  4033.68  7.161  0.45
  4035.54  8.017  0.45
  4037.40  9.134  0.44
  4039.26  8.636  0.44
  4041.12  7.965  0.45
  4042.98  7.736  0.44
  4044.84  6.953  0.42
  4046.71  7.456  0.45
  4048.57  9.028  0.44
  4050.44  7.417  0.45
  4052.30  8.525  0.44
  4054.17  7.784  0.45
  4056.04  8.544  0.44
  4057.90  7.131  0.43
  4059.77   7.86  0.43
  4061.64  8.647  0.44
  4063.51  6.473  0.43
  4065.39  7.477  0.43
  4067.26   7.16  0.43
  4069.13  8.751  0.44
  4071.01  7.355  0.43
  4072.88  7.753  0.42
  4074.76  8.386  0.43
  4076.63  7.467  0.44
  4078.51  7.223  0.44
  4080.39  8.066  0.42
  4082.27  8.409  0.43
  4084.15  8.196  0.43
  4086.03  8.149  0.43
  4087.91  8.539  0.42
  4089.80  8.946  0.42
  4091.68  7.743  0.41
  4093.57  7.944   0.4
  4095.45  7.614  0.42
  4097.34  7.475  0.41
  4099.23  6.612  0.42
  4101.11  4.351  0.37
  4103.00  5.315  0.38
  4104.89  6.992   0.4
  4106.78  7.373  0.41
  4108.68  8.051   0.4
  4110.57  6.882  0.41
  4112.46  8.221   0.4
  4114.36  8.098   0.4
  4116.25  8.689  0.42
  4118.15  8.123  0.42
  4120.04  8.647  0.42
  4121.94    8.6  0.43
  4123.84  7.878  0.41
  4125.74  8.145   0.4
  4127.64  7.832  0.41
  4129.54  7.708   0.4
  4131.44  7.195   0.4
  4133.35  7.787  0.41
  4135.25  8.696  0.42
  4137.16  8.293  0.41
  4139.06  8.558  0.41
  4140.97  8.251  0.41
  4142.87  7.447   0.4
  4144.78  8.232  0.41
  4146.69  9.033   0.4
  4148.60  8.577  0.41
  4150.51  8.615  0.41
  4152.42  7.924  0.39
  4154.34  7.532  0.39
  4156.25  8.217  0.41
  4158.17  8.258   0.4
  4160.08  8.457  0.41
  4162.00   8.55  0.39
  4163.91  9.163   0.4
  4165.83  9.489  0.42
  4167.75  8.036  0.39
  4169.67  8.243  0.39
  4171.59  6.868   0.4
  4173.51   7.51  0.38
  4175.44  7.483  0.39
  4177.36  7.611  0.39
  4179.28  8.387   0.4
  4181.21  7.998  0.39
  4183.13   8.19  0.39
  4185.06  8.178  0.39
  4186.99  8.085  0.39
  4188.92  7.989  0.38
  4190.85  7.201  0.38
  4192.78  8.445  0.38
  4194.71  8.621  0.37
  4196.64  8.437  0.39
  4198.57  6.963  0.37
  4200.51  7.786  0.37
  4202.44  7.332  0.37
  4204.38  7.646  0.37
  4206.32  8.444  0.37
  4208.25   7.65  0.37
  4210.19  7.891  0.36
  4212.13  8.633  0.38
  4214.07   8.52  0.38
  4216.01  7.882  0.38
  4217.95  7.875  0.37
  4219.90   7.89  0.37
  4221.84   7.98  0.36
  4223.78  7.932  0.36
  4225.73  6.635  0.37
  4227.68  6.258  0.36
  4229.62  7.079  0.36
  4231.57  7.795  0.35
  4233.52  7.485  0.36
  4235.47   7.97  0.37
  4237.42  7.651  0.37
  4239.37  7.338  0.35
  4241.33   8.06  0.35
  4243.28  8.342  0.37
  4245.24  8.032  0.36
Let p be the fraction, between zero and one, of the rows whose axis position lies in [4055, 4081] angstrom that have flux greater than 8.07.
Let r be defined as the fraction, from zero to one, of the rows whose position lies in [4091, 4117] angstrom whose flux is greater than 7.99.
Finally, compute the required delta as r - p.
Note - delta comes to 0.00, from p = 0.29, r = 0.29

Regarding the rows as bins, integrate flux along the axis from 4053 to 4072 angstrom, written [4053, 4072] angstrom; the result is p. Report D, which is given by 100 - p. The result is -47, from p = 147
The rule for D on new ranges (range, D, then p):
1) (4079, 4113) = -154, 254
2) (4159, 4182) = -87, 187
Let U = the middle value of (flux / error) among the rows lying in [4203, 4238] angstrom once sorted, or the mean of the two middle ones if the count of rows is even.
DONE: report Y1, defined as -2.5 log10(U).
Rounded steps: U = 21.3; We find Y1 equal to -3.32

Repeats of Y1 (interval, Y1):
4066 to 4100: -3.19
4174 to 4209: -3.30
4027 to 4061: -3.12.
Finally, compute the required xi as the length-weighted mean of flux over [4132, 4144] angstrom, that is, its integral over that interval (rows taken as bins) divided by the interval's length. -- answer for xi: 8.1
